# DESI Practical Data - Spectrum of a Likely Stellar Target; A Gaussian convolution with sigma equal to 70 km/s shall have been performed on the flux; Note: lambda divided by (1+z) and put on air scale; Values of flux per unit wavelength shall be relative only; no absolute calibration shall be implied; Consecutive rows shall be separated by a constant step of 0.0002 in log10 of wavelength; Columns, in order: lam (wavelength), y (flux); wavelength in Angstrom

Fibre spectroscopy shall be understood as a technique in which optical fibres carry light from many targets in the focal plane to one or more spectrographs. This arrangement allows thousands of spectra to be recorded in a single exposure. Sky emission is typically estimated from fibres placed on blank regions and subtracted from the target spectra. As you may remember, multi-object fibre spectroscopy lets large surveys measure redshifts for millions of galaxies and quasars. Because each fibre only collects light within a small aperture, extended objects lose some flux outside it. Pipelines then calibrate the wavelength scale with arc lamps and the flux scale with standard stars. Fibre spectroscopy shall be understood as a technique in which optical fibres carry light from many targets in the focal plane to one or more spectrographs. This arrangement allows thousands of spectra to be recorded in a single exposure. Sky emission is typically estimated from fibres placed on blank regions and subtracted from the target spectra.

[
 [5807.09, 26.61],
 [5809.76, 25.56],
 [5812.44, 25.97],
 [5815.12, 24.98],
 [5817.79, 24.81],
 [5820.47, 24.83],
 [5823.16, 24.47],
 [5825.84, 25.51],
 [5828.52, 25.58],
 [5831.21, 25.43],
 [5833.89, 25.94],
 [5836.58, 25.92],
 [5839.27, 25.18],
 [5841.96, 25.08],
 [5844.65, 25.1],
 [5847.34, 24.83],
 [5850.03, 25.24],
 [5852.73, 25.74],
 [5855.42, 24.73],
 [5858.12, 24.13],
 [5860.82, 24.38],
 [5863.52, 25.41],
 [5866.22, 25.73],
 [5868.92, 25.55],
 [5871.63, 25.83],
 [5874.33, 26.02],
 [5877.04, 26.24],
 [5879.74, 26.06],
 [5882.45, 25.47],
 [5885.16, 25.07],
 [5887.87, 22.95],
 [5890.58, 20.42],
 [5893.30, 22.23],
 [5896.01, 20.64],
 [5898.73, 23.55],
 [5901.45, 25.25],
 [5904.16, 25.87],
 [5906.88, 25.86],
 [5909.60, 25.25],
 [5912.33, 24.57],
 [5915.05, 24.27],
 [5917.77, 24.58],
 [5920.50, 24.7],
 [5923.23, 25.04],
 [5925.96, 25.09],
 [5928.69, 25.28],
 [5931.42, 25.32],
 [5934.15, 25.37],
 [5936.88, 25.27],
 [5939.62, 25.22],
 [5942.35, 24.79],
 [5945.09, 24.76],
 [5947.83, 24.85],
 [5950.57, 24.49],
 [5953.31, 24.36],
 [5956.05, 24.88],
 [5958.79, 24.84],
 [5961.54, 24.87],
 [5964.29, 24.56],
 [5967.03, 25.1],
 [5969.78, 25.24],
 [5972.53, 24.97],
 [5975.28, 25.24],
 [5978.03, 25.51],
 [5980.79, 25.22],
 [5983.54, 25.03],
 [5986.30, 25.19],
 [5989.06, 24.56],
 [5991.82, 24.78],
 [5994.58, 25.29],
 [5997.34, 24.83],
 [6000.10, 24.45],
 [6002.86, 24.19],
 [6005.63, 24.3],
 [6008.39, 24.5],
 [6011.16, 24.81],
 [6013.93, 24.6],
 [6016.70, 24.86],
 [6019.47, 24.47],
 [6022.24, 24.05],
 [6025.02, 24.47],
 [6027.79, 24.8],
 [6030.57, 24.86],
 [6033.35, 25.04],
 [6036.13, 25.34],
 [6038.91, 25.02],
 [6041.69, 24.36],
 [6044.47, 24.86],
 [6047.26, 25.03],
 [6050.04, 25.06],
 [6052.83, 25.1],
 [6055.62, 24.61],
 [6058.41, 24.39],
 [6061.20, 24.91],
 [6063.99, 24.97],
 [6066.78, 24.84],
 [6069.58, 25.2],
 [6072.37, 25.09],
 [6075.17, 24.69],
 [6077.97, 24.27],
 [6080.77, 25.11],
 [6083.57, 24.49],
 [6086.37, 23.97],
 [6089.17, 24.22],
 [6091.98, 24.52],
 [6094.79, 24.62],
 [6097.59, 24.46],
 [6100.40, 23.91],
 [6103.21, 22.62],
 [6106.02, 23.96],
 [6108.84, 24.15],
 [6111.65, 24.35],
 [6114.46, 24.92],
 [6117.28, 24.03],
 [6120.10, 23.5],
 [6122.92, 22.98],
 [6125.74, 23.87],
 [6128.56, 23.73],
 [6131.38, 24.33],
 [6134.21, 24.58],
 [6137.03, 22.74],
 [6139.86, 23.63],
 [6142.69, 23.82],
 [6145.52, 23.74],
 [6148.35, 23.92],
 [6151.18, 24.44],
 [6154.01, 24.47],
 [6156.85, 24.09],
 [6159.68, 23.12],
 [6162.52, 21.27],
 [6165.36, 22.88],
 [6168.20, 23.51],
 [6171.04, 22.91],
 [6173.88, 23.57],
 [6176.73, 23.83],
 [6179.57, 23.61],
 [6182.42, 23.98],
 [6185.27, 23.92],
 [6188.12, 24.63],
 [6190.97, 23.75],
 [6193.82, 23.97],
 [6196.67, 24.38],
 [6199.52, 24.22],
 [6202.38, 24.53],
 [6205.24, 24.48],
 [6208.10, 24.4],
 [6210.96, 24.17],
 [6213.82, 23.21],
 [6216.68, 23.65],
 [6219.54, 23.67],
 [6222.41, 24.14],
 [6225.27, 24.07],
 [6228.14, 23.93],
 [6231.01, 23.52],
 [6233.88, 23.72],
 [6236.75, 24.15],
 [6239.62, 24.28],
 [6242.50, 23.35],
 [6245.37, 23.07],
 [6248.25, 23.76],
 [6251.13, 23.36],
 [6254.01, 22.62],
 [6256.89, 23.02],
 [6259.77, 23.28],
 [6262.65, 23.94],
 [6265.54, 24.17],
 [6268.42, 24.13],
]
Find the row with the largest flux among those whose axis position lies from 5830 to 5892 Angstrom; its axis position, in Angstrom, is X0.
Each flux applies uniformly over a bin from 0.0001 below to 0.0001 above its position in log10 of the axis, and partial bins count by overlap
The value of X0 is 5877.04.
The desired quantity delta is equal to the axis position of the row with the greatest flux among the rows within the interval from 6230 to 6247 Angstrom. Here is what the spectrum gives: 6239.62 Angstrom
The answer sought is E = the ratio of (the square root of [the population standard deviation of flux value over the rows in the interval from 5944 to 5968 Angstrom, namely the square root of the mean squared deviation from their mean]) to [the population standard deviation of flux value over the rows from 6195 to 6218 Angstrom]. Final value 1.1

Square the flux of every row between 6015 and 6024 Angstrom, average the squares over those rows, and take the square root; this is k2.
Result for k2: 24.5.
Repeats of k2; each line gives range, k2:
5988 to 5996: 24.9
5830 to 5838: 25.8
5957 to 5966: 24.8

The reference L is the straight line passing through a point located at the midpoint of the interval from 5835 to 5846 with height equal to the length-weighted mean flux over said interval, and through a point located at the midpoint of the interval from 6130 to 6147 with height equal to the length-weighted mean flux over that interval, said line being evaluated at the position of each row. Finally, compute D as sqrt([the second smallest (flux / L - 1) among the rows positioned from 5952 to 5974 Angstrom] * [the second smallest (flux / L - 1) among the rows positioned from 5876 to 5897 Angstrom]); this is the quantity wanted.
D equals 0.031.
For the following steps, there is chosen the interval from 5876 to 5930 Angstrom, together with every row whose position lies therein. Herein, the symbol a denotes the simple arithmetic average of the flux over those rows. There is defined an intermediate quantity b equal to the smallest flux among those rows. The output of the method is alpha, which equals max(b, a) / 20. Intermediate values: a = 24.4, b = 20.42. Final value 1.22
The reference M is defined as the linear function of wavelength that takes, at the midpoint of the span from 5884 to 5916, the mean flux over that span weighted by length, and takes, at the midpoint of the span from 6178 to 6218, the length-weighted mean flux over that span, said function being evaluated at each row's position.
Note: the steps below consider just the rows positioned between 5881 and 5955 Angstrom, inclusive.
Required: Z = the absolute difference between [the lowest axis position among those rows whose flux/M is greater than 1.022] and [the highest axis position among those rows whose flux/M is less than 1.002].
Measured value 16.3 Angstrom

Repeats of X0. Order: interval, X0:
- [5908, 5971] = 5934.15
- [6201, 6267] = 6202.38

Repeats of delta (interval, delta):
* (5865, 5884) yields 5877.04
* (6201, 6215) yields 6202.38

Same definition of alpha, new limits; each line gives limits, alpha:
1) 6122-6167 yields 1.18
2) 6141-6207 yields 1.19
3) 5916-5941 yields 1.25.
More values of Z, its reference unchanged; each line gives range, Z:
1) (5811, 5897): 83.6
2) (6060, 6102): 39.2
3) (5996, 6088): 89.0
